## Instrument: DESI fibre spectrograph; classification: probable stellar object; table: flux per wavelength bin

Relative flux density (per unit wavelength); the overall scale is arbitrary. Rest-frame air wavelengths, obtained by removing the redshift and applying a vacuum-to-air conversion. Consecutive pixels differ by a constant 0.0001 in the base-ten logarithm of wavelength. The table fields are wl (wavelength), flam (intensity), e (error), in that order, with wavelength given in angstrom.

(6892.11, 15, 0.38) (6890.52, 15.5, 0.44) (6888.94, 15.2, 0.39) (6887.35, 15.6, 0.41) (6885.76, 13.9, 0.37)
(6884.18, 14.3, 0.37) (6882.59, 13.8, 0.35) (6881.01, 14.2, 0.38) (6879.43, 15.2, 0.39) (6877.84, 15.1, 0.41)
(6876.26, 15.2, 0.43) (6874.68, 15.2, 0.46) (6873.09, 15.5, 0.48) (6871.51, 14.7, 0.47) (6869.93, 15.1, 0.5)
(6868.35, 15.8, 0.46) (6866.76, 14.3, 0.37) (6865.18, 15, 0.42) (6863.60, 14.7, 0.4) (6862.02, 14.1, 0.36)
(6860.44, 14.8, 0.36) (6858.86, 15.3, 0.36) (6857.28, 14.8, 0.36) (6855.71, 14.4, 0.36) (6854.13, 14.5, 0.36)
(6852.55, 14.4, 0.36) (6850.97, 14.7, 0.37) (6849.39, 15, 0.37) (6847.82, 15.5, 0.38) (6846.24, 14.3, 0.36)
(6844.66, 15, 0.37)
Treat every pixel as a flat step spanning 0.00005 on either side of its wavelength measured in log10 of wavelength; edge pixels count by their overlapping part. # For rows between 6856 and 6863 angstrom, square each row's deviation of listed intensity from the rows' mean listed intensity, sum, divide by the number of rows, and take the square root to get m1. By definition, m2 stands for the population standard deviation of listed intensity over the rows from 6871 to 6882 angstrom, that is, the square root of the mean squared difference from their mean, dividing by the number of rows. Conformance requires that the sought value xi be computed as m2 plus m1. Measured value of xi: 0.83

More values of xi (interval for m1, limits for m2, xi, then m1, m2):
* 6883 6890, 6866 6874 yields 1.22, 0.68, 0.54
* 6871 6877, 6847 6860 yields 0.67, 0.29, 0.39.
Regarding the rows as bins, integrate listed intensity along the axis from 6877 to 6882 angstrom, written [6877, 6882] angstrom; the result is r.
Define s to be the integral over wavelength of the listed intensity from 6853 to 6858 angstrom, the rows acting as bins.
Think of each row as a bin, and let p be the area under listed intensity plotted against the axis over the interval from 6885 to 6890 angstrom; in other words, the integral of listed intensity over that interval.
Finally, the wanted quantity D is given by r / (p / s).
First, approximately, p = 74.7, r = 74.1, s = 72.8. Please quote 72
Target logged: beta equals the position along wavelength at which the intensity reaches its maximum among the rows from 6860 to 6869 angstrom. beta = 6868.35 angstrom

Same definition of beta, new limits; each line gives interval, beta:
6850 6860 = 6858.86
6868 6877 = 6868.35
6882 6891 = 6887.35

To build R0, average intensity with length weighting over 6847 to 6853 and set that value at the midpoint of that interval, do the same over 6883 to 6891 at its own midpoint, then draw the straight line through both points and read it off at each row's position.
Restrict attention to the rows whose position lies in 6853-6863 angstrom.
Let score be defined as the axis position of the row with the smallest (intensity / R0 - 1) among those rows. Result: 6862.02 angstrom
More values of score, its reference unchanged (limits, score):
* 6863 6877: 6866.76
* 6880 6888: 6882.59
